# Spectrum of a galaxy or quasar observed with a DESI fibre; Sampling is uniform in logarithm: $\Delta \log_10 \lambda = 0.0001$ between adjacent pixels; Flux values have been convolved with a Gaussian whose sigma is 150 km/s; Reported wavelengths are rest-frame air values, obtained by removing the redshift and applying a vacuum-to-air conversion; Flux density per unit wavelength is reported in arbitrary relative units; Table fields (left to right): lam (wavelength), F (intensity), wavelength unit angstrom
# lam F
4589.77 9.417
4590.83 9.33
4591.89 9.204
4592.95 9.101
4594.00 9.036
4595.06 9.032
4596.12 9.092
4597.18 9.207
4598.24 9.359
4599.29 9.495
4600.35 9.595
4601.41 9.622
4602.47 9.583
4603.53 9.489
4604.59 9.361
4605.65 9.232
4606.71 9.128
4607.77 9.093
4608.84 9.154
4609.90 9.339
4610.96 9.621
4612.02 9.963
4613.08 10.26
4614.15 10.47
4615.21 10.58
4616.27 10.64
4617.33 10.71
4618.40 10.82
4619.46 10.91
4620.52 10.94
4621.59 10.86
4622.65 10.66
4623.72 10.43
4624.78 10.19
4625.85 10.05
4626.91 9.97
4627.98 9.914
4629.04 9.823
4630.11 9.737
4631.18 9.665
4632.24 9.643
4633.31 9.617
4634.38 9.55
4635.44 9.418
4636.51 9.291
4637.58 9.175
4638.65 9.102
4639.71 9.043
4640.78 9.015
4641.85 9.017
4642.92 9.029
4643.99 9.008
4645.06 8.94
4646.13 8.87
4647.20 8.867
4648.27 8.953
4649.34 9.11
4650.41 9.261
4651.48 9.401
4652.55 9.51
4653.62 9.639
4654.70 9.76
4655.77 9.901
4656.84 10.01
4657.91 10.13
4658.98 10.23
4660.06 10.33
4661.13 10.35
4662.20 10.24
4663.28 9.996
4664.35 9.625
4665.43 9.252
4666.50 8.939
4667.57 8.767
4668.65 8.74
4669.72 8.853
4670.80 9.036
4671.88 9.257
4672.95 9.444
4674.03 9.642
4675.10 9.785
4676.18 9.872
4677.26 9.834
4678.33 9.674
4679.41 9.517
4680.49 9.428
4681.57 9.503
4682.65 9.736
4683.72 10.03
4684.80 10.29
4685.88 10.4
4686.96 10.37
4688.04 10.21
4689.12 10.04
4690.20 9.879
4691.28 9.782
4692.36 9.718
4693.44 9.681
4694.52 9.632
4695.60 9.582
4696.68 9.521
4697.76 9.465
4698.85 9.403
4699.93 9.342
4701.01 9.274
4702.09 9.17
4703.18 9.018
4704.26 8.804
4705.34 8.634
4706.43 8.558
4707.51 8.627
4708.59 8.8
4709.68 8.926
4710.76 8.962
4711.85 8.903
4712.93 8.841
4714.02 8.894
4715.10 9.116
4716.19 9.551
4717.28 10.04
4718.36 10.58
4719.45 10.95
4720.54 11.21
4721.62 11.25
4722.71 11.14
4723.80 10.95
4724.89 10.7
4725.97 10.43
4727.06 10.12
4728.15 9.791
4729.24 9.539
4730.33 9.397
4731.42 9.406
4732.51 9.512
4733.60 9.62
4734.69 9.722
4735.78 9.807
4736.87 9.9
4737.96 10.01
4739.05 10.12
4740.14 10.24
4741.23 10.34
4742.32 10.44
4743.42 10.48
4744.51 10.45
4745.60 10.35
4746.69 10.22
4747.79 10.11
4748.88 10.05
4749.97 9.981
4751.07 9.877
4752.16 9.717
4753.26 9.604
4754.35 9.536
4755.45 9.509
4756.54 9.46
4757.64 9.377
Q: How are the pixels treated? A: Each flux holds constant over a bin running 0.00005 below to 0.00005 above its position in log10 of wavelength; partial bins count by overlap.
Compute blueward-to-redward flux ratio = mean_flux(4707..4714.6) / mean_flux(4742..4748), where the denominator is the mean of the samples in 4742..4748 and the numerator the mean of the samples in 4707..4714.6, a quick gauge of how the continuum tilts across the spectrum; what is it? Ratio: 0.86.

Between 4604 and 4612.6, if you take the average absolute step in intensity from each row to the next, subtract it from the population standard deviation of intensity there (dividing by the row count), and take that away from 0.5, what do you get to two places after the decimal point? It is 0.39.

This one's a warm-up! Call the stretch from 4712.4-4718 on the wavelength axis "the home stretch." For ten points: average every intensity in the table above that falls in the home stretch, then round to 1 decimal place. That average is 9.3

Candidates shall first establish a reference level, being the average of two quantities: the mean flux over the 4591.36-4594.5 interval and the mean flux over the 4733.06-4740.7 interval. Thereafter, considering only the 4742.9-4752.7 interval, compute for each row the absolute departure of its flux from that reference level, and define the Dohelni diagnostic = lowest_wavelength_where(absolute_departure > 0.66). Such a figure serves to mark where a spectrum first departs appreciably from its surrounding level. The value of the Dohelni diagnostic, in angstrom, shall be 4743.42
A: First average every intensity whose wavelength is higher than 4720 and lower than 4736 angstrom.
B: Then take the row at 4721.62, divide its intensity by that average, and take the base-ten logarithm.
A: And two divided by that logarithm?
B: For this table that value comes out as 46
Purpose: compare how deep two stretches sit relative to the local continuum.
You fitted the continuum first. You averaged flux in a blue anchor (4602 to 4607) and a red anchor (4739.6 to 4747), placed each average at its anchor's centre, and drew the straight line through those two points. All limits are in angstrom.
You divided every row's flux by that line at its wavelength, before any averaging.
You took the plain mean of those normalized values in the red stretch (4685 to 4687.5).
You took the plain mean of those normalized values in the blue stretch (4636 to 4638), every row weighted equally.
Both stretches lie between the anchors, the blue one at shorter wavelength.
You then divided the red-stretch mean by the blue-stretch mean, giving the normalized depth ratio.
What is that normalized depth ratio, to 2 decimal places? 1.08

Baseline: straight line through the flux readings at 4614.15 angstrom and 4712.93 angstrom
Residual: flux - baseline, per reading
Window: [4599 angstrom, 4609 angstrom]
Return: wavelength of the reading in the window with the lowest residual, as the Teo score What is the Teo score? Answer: 4607.77 angstrom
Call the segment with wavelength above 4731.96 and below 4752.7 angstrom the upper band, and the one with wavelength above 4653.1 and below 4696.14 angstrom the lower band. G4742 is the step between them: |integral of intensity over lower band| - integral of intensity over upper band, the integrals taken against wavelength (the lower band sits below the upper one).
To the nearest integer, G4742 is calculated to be 210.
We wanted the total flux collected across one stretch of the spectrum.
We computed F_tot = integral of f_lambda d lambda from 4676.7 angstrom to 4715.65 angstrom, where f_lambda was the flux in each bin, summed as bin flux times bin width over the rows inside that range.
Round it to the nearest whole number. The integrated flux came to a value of 367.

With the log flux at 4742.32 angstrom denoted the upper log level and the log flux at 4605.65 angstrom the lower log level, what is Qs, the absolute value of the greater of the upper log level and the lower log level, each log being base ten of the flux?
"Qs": 1.02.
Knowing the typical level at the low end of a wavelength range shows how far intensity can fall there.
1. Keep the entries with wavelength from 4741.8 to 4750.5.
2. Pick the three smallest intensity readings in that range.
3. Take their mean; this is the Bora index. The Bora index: 10.0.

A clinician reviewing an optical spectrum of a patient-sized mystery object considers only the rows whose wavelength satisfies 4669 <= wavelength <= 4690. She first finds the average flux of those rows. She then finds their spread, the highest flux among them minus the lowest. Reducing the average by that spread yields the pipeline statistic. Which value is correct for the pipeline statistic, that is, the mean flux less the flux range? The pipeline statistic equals 8.2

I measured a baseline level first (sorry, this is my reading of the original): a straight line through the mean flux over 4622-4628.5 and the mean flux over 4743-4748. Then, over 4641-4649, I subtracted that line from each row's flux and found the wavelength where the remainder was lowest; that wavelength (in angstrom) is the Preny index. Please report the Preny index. 4647.20 angstrom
